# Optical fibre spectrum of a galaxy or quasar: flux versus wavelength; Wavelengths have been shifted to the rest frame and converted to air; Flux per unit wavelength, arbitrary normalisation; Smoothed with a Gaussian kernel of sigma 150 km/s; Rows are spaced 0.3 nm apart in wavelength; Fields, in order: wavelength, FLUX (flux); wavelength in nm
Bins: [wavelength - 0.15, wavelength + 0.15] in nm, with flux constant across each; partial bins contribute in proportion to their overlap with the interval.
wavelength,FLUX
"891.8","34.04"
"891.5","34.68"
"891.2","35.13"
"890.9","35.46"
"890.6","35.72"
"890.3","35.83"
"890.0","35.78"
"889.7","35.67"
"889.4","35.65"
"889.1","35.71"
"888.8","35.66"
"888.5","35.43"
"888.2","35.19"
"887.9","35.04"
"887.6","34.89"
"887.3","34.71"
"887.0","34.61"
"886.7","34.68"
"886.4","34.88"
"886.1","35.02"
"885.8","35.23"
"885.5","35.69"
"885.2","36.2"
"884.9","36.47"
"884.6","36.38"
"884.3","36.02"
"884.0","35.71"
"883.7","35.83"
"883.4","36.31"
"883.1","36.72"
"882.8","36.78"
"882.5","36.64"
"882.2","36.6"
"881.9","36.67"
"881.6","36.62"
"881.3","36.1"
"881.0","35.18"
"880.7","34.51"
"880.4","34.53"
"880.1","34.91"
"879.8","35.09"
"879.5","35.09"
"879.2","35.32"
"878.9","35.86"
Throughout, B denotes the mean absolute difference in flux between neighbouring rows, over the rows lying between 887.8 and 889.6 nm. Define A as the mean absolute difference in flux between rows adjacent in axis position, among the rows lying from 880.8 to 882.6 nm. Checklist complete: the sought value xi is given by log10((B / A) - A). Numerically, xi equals -0.87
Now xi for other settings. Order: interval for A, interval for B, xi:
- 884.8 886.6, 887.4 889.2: -0.70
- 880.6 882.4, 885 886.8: -0.63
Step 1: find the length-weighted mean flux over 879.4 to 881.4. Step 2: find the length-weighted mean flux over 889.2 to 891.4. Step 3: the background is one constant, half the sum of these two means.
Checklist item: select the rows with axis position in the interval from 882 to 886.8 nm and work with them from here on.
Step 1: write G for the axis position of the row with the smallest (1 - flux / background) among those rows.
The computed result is 882.8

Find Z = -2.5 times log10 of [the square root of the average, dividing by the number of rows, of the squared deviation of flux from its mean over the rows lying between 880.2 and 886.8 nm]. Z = 0.3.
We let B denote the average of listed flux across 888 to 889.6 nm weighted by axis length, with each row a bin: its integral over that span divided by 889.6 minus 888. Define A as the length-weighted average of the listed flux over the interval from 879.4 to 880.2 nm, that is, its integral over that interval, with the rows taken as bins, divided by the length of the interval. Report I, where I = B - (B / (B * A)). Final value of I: 35.5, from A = 35.0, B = 35.5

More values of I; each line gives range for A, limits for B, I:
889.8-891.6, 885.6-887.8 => 34.9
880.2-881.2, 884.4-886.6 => 35.7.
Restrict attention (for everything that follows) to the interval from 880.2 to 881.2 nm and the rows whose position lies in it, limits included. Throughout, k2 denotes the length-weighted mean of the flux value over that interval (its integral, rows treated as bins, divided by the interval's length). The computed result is 34.8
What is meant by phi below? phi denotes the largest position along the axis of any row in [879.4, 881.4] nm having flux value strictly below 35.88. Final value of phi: 881.0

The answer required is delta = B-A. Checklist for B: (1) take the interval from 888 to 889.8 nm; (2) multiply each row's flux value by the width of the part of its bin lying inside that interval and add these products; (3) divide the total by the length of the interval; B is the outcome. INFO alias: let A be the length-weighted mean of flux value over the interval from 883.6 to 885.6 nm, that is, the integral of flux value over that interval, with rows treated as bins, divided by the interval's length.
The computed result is -0.5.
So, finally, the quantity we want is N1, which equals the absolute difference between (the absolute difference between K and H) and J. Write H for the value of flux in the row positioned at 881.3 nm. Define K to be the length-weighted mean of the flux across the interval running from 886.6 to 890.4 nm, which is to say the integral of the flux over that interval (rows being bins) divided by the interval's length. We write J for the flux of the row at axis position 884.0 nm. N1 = 34.9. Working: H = 36.1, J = 35.71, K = 35.3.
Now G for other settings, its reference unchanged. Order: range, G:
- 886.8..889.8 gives 889.1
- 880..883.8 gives 882.8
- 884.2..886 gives 884.9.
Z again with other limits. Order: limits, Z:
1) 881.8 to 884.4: 1.0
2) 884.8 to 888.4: 0.6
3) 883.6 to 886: 1.0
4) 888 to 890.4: 1.8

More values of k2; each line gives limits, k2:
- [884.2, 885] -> 36.3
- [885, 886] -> 35.7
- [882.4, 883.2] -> 36.7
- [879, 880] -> 35.2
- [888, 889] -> 35.4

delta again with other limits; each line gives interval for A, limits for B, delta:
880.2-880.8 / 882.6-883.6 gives 2.0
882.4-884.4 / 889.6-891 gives -0.6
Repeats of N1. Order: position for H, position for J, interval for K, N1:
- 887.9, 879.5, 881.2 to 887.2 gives 34.2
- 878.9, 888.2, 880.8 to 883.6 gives 34.7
